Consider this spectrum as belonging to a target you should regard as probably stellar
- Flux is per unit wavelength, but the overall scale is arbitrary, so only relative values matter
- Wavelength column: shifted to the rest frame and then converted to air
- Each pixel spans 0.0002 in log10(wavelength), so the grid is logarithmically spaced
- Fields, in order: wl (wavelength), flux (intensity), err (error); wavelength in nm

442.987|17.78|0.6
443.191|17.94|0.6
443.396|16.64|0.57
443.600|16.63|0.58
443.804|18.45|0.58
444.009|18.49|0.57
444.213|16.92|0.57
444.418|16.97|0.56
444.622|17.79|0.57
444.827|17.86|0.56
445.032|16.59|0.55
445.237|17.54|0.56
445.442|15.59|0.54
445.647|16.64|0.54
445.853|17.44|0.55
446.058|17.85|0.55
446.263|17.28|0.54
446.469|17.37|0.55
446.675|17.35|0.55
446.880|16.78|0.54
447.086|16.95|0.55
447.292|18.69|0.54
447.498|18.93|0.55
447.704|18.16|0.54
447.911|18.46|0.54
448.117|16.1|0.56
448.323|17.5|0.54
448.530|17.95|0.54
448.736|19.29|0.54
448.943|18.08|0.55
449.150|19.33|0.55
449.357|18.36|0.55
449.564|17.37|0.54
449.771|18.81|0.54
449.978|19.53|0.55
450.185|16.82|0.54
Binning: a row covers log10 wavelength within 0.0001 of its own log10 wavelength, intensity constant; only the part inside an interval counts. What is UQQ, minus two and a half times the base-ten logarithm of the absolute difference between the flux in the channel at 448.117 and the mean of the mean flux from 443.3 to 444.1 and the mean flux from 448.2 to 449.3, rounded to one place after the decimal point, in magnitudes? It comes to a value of -0.7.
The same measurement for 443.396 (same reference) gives -0.3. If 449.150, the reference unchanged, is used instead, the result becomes -0.3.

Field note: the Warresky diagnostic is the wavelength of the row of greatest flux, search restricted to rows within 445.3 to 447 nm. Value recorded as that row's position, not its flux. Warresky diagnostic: 446.058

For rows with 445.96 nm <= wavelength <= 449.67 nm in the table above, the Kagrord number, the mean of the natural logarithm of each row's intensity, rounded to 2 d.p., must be 2.88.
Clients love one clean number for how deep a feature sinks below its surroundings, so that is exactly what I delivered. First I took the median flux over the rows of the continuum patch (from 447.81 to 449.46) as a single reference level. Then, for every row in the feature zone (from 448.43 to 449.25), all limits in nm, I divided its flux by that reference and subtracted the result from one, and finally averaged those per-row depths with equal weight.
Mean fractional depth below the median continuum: -0.02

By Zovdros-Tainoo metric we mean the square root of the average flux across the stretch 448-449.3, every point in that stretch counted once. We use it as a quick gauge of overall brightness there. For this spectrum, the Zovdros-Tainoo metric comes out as 4.25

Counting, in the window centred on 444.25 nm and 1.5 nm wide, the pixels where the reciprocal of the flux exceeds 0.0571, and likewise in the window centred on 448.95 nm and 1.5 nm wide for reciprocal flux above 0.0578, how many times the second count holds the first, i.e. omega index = 0.0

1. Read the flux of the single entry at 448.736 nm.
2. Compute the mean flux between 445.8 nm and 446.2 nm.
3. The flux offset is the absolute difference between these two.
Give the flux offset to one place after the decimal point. 1.6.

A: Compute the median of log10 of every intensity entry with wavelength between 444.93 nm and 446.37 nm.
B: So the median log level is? 1.24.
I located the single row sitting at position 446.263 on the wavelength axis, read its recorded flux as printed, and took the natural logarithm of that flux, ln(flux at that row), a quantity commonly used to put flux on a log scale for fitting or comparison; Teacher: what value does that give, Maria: 2.85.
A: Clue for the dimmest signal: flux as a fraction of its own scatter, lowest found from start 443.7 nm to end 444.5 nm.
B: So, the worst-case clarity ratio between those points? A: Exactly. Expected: 29.7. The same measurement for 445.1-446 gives 28.9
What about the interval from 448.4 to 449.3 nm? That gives 32.9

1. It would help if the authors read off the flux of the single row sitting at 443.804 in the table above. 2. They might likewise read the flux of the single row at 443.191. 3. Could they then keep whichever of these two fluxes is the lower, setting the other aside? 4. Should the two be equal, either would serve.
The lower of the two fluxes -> 17.9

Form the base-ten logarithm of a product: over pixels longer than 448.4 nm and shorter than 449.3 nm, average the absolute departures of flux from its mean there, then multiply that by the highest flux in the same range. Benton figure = 1.10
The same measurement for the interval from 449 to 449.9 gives 1.07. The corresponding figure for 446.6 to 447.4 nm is 1.07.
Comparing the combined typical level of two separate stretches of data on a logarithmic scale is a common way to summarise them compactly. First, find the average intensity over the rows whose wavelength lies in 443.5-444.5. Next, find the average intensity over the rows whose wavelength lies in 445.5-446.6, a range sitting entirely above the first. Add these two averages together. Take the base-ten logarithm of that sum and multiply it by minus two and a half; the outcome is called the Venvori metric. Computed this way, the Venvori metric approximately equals -3.85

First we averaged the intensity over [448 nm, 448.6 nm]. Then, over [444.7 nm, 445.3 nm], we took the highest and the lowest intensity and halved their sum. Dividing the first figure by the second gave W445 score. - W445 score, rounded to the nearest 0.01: 1.00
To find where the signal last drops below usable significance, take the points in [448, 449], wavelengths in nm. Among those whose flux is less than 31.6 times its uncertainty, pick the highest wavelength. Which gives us 448.117 nm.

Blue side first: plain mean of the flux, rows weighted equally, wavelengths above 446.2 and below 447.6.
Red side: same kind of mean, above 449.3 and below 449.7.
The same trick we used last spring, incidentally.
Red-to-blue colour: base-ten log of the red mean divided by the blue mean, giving 0.006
